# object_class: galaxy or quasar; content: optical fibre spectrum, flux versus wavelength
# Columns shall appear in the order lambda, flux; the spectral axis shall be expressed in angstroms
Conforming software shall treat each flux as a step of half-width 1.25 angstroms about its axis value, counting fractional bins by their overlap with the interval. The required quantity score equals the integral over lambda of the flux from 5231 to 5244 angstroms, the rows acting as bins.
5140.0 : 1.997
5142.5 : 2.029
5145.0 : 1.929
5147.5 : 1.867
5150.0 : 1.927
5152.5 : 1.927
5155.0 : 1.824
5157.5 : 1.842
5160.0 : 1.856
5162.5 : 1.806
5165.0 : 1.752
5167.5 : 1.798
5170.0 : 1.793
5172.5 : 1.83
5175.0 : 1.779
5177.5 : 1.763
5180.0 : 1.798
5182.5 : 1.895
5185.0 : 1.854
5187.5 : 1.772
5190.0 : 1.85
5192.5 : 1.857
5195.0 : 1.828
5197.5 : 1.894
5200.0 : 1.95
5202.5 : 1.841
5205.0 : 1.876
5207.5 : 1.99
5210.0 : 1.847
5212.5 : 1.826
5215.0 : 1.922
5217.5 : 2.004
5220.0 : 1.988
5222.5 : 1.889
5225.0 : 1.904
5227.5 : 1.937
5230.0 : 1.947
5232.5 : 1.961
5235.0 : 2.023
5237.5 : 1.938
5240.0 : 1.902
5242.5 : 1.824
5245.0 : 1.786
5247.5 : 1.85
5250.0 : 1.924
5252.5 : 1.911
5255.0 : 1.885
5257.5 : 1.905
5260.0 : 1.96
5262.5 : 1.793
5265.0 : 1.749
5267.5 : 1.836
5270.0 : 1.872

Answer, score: 25.1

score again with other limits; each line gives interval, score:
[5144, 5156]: 22.7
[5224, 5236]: 23.4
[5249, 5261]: 23.0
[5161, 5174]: 23.4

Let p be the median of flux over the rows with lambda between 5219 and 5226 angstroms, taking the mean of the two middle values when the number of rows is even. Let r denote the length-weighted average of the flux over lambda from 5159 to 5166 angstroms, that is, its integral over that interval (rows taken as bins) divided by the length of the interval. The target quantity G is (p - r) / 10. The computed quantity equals 0.010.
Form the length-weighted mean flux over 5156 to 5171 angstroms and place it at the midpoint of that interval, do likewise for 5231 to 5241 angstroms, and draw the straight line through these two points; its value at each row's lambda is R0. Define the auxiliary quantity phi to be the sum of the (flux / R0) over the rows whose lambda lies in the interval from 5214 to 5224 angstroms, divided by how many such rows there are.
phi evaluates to 1.02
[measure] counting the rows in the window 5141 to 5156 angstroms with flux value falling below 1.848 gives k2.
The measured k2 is 1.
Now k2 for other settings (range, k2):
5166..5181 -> 6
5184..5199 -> 2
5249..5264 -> 1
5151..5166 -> 4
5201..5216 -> 3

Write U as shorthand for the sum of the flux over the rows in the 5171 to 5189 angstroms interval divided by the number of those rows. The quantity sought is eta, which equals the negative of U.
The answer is -1.81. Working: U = 1.81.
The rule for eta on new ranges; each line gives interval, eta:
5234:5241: -1.95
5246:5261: -1.91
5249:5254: -1.92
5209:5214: -1.84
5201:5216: -1.88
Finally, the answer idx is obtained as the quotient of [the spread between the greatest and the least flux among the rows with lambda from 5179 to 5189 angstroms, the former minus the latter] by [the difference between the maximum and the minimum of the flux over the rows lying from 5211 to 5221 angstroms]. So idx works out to 0.69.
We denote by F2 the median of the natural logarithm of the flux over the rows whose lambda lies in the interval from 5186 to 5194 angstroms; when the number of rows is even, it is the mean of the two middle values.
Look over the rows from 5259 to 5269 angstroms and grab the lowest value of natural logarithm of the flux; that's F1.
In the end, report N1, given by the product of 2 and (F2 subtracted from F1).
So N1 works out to -0.112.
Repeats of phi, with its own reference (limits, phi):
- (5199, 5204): 1.01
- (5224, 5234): 1.00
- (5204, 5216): 0.99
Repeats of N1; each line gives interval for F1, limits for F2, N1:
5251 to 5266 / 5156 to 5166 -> -0.084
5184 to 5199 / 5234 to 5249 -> -0.114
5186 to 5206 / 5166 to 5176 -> -0.026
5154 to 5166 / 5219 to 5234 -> -0.206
